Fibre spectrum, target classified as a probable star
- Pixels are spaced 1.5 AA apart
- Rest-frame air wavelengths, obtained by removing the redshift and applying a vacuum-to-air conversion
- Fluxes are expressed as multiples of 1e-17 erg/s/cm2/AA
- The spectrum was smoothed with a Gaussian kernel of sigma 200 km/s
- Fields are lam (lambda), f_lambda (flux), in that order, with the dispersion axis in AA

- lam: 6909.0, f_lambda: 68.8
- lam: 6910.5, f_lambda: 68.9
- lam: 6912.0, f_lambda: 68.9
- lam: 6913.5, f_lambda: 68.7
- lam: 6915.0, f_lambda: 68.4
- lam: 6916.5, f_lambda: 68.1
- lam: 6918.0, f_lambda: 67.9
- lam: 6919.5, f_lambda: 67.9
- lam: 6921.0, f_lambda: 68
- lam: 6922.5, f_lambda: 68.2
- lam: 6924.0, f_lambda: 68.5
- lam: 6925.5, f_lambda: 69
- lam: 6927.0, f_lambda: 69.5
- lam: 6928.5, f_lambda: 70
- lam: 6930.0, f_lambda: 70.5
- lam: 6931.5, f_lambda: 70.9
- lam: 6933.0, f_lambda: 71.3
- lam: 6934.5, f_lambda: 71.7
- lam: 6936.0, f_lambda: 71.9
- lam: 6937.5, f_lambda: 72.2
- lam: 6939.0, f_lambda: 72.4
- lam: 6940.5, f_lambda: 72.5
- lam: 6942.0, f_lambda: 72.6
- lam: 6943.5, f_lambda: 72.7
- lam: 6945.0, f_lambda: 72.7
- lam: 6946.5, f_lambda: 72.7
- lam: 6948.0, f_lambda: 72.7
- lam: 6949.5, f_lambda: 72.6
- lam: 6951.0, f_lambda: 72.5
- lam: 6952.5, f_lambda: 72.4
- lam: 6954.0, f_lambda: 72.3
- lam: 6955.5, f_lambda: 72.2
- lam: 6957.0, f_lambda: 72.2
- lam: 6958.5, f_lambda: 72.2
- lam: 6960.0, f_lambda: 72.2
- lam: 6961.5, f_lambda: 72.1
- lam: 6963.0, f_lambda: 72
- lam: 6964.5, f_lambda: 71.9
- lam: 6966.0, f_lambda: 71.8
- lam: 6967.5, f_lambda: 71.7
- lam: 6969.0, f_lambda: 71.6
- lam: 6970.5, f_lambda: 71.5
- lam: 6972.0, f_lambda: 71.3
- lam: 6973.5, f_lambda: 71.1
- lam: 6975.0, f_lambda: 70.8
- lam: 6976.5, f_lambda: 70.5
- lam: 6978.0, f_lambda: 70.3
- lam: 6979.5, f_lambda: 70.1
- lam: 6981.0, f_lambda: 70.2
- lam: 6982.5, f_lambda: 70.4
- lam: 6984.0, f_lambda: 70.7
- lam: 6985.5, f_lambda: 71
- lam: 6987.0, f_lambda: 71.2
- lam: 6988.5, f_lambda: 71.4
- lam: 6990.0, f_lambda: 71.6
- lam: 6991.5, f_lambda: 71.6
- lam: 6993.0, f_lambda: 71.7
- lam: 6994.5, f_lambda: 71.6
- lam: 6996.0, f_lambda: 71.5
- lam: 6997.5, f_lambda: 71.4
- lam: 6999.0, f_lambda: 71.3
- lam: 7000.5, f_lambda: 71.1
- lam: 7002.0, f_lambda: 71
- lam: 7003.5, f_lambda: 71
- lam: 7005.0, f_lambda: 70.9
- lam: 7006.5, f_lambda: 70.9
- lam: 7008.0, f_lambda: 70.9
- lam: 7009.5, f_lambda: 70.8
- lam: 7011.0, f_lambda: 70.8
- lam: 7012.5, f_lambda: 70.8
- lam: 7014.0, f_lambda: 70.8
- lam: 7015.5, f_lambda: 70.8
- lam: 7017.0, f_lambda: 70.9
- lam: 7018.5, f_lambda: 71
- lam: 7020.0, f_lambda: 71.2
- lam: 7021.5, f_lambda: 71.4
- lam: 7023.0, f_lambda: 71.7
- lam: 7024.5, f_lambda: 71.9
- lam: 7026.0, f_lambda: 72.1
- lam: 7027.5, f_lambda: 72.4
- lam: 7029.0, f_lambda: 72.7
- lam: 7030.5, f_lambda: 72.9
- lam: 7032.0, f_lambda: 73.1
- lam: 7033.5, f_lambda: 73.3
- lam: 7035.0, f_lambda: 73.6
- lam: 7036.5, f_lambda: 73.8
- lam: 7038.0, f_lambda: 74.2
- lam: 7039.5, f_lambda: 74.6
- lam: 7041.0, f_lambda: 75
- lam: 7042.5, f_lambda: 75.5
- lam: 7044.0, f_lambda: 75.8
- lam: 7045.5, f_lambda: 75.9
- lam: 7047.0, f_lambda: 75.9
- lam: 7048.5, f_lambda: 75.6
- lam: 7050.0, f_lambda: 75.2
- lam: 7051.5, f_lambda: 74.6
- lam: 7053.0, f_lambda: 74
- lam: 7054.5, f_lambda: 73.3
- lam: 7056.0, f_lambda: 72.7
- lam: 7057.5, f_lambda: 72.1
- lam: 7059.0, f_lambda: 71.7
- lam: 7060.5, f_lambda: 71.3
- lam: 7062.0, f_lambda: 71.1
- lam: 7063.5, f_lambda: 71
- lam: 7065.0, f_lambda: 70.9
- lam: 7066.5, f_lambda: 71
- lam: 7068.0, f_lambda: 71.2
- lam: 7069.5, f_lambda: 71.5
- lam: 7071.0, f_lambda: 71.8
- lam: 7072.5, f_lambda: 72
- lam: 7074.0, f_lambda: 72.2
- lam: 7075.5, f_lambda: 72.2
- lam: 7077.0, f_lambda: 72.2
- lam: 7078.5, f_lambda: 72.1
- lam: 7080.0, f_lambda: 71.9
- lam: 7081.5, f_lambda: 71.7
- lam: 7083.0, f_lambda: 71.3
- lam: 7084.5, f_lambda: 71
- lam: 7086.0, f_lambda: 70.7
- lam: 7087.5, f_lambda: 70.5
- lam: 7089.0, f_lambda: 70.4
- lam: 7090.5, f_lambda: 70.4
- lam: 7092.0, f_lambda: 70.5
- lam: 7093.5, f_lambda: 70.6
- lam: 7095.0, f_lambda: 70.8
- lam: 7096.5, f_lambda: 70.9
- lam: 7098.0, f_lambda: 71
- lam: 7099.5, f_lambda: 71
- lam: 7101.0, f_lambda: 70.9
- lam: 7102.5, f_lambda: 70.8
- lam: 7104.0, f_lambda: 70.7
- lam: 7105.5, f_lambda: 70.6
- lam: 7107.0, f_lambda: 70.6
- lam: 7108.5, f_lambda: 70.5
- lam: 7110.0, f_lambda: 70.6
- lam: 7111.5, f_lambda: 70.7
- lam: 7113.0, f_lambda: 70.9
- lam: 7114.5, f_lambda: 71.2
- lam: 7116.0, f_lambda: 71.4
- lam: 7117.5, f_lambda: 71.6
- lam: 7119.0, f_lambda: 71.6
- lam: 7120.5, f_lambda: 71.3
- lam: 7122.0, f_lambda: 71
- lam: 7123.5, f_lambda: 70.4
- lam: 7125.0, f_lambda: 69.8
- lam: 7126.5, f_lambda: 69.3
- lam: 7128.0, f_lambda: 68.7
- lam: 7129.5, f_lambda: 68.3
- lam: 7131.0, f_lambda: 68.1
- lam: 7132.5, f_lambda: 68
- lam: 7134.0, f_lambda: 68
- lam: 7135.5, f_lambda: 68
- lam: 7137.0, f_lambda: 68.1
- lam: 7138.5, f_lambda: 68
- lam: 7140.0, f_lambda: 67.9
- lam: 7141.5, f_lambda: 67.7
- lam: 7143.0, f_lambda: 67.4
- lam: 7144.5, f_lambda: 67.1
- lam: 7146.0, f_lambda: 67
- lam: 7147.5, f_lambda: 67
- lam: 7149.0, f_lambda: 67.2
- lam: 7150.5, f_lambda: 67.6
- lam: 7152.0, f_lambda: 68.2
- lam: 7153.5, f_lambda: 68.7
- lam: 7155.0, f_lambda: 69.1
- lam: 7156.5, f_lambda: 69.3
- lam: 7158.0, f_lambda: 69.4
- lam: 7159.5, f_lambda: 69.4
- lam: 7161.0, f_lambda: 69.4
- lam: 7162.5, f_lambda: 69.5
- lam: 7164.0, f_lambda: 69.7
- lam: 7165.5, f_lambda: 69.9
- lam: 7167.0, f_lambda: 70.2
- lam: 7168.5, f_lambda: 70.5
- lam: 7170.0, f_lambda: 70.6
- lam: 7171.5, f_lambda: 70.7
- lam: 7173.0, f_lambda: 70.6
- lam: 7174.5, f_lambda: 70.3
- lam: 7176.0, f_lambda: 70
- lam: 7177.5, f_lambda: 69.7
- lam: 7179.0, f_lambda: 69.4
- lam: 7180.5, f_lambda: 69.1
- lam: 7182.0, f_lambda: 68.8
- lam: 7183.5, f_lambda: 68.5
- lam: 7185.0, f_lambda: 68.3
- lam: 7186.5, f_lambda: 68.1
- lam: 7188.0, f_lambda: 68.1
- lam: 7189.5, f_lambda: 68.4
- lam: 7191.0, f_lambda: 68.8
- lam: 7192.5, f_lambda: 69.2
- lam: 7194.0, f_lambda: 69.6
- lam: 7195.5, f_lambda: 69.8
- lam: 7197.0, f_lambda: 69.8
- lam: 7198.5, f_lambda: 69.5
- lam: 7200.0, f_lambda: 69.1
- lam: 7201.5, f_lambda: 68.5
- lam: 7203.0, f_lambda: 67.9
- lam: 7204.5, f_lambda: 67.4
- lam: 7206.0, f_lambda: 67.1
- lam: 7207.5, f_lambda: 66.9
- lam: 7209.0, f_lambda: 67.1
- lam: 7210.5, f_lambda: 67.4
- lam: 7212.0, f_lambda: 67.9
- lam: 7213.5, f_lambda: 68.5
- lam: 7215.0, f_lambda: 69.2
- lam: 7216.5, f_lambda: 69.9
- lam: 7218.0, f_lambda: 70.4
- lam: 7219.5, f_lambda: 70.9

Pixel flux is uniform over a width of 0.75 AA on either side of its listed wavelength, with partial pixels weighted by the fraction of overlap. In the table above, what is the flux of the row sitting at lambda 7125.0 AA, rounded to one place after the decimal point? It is 69.8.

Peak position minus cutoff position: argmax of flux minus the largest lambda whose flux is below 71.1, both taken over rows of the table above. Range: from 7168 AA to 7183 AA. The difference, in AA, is -10.5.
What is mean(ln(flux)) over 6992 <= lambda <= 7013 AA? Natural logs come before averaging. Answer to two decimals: 4.26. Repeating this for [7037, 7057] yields 4.31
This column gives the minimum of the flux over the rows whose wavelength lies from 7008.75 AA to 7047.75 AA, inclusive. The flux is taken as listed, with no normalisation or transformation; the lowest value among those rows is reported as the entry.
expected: 70.8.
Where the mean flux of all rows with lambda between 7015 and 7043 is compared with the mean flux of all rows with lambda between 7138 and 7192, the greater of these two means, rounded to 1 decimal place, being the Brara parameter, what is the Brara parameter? 72.7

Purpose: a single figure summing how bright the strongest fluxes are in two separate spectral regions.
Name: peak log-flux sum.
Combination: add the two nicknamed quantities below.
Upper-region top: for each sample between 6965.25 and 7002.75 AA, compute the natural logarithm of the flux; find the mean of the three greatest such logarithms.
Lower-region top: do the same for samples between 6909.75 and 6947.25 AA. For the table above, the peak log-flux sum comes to 8.56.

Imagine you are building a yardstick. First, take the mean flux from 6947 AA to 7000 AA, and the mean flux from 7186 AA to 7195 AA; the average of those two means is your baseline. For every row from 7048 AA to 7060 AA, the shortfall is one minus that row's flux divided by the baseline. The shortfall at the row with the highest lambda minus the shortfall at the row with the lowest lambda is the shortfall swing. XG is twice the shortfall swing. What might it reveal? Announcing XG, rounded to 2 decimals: 0.11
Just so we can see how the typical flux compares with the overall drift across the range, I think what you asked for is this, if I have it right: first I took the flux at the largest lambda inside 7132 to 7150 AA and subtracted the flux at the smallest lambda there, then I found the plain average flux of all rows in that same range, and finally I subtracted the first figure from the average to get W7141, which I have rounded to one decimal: 68.4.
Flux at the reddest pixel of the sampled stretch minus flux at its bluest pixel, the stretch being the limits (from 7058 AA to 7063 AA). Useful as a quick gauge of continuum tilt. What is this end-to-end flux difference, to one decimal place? -0.6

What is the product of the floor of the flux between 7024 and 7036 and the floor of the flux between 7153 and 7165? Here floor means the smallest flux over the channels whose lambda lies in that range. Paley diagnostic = 4940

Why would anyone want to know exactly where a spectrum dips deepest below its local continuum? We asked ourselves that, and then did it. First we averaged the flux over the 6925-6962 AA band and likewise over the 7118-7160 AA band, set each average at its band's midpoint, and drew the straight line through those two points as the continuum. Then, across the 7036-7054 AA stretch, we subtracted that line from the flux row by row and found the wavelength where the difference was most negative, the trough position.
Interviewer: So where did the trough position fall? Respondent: 7036.5 AA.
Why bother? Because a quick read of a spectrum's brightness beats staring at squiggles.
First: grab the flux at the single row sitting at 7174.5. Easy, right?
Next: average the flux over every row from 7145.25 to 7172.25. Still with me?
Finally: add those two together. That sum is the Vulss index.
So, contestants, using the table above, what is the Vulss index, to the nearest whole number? 139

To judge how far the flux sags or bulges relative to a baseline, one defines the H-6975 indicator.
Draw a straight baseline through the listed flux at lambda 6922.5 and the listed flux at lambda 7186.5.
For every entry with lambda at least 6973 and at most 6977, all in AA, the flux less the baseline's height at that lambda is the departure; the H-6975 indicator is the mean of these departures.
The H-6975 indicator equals 2.6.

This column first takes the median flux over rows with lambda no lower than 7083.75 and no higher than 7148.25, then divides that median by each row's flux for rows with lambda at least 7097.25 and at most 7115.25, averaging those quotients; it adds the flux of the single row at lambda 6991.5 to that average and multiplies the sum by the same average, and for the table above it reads 72.3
